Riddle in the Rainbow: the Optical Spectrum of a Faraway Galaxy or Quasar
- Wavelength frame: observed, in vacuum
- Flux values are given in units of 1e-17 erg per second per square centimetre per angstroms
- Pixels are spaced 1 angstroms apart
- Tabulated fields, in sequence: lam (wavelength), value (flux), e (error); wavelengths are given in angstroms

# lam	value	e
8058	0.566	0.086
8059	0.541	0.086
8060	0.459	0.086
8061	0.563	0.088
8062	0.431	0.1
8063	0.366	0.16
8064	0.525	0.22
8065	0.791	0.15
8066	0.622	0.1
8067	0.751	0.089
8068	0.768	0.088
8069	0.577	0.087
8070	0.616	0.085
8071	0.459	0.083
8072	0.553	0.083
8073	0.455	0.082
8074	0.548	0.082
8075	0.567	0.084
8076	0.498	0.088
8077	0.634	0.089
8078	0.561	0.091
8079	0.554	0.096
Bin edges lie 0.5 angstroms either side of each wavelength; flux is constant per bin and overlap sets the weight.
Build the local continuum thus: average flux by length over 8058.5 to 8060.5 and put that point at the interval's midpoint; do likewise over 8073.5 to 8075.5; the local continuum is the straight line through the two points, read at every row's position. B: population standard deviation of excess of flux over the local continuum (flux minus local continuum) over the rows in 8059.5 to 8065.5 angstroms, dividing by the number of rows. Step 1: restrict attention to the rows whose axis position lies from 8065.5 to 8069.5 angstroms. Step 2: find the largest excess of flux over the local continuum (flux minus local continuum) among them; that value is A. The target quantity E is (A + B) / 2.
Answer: 0.18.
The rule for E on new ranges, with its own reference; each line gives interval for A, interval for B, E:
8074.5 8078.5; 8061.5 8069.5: 0.11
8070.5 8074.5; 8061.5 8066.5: 0.08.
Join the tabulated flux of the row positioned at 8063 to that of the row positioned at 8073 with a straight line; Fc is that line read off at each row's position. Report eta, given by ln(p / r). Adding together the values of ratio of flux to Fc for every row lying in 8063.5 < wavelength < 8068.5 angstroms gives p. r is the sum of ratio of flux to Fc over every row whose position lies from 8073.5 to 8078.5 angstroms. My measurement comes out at 0.41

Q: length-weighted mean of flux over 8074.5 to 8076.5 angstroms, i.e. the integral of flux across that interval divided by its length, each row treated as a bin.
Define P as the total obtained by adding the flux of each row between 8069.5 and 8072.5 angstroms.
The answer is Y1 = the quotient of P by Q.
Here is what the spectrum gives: 3.1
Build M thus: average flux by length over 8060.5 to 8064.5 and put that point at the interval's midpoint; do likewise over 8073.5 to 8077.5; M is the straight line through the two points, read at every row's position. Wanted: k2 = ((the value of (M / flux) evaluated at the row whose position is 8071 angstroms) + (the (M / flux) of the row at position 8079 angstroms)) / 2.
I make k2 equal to 1.11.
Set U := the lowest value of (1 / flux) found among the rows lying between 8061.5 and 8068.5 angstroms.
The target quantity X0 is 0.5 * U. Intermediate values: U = 1.26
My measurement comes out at 0.63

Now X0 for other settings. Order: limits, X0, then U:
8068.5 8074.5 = 0.81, 1.62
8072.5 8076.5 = 0.88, 1.76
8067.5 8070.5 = 0.65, 1.30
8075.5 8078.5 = 0.79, 1.58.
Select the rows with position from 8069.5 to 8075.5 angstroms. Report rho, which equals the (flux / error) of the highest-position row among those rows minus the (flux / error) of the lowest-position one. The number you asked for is -0.5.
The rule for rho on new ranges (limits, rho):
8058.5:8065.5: -1.0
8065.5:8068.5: 2.5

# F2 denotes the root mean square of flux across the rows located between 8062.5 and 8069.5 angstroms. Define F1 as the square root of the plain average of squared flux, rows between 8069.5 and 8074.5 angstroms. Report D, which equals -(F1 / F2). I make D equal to -0.82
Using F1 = 0.53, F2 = 0.64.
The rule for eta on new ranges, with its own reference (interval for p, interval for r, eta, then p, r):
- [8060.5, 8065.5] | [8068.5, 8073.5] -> 0.18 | 7.3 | 6.1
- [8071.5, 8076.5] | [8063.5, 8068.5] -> -0.44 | 5.7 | 8.8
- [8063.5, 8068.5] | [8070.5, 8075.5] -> 0.44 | 8.8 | 5.7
